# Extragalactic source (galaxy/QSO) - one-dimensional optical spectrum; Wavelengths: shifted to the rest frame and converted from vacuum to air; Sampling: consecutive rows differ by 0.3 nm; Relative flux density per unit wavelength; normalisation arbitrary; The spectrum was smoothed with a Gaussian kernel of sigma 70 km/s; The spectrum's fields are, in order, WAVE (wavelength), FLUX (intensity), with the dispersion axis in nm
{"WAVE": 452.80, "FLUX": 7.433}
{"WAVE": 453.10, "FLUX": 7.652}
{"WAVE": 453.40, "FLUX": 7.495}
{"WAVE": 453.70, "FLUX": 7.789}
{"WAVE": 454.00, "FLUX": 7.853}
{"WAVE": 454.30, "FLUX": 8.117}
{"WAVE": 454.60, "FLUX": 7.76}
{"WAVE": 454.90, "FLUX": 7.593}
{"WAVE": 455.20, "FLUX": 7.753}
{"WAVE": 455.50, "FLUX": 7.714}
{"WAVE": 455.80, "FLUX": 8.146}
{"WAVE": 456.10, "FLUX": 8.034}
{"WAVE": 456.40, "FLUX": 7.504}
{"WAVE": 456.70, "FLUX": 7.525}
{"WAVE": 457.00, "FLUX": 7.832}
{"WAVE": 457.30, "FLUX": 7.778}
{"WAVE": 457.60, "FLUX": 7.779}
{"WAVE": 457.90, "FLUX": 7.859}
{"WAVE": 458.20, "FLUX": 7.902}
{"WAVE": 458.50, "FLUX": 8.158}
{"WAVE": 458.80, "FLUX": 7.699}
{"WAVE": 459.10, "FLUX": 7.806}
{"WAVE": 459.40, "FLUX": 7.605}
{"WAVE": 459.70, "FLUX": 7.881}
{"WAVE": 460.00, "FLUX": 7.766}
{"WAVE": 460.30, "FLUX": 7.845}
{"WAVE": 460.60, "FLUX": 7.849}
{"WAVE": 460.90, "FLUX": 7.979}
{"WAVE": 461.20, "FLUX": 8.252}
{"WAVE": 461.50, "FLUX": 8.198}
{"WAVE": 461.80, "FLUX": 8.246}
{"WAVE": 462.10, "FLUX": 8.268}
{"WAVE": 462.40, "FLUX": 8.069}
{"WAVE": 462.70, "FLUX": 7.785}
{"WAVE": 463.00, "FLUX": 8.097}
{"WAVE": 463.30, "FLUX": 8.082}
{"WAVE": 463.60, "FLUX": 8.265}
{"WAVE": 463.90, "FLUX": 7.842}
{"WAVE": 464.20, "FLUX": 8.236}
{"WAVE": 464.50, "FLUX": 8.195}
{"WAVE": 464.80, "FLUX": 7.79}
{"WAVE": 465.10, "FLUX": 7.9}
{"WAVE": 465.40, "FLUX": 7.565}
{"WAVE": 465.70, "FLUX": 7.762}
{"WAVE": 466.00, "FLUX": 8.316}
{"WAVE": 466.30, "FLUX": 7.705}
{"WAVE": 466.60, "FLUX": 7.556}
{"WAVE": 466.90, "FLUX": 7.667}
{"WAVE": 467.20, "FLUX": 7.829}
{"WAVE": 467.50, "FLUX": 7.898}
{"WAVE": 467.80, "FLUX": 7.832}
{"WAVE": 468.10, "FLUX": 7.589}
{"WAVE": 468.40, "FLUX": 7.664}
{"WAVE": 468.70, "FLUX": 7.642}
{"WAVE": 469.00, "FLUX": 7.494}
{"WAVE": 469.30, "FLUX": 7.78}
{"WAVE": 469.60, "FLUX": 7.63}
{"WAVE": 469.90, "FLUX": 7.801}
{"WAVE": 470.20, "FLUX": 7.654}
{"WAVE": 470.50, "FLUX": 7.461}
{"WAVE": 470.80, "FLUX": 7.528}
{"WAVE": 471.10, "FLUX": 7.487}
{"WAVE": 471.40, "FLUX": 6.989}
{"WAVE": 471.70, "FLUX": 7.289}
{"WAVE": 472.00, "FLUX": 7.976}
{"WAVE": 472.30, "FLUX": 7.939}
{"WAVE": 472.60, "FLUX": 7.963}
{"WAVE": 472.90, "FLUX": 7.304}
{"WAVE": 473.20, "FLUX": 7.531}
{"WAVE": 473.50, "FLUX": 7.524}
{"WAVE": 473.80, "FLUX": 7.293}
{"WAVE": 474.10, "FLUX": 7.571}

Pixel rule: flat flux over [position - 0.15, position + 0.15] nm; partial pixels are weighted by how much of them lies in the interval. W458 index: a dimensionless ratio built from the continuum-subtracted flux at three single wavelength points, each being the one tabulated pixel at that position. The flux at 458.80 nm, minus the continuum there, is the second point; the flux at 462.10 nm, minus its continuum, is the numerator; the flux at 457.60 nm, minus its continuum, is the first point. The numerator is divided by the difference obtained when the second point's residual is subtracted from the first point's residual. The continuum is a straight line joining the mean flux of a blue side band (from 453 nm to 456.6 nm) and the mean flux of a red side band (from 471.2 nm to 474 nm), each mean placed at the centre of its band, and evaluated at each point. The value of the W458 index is 9.3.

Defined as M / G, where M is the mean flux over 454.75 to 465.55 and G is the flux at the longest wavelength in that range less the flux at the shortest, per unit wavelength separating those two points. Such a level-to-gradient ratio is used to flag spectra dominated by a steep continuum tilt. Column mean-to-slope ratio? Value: -2967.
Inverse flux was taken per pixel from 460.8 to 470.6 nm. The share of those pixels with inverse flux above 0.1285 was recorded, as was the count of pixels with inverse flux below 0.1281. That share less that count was -17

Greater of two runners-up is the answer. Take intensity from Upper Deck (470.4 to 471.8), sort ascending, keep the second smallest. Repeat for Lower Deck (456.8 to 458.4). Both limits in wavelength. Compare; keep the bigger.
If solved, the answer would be 7.78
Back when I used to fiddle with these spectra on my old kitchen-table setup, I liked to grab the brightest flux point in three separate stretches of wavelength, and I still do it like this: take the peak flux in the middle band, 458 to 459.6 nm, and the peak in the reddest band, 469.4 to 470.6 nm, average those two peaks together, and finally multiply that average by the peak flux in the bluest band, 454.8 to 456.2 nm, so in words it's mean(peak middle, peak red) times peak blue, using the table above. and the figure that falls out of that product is 65.0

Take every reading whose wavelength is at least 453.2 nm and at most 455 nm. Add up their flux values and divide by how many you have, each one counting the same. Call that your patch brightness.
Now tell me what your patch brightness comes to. 7.77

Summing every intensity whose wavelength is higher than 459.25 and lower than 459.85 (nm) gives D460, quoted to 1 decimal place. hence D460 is 15.5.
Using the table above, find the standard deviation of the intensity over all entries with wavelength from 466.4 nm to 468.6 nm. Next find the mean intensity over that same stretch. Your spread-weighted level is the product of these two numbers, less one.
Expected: 0.0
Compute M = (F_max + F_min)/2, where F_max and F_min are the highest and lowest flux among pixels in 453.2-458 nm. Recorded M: 7.82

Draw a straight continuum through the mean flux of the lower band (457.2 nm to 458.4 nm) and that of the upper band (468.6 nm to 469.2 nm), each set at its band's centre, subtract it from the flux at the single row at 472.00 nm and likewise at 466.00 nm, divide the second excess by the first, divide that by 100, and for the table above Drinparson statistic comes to 0.014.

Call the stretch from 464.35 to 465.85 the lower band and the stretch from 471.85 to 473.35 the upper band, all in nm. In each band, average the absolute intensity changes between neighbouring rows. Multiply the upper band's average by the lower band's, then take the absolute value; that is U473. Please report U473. 0.062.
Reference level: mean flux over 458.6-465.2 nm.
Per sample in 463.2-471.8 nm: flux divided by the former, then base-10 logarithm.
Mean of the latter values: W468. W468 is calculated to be -0.014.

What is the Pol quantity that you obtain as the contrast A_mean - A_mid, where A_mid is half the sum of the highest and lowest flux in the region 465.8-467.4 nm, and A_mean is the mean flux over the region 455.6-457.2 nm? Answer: -0.13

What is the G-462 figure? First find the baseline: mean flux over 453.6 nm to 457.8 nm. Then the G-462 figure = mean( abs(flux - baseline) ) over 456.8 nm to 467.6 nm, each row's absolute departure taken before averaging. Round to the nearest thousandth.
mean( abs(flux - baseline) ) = 0.188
